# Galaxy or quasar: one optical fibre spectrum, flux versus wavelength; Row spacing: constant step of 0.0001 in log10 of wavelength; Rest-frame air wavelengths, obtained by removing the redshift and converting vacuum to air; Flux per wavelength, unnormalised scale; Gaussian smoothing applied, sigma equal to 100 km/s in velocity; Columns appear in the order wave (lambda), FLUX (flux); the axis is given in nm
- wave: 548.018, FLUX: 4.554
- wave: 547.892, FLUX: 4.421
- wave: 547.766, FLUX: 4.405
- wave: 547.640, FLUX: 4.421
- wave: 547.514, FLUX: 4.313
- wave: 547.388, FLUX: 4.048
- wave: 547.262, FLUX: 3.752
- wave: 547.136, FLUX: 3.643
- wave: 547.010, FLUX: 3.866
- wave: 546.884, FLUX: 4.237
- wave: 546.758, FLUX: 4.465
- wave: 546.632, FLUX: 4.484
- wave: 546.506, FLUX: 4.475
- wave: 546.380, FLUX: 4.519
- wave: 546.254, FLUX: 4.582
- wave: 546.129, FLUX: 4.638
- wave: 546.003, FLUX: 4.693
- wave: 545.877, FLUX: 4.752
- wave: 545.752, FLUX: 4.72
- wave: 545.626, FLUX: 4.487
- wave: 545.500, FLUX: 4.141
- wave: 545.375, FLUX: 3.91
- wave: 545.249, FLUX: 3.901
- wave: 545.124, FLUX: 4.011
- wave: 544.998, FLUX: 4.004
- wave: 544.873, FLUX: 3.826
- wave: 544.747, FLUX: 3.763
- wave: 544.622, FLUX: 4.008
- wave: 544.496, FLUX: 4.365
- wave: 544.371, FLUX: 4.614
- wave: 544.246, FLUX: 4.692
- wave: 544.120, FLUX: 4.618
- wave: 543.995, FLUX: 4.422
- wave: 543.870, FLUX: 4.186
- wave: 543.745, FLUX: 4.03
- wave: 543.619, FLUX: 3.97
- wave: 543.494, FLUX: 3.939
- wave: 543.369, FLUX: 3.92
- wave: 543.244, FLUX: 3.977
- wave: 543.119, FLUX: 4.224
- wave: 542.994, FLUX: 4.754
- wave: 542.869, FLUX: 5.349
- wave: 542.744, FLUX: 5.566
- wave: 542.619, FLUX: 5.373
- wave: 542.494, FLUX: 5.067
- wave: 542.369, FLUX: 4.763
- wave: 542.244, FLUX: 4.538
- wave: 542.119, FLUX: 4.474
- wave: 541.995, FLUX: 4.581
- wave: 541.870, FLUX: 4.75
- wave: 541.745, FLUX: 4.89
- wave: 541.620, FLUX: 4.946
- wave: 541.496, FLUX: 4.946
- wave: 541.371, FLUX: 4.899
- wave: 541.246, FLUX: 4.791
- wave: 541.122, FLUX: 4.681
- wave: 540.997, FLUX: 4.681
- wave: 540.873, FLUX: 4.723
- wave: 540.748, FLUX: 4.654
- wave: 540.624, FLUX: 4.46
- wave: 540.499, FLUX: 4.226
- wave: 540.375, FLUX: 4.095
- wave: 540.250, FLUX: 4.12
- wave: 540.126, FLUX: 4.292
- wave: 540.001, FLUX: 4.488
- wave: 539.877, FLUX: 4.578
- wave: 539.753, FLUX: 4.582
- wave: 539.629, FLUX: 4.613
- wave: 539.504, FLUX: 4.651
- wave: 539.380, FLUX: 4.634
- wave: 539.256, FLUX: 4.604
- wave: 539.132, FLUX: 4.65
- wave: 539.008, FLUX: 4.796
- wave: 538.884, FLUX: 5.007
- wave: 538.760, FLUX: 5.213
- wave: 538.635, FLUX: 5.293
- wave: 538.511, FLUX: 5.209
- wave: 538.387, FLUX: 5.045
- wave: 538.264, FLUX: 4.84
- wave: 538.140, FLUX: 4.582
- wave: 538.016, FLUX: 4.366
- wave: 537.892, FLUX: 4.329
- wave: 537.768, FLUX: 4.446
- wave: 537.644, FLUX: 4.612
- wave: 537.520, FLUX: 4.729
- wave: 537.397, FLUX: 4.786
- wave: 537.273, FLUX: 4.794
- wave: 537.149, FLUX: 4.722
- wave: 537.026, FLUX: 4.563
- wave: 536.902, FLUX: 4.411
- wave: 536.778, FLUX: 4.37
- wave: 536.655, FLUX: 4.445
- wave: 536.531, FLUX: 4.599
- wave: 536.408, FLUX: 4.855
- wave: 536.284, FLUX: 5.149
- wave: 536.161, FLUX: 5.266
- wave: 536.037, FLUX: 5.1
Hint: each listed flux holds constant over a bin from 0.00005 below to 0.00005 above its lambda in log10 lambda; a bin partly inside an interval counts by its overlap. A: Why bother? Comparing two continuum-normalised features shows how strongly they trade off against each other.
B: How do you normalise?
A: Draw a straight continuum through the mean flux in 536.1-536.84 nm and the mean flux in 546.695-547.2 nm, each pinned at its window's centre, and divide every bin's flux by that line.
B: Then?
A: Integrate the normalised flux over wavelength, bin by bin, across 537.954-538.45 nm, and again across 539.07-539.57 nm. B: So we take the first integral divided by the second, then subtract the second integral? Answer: 0.49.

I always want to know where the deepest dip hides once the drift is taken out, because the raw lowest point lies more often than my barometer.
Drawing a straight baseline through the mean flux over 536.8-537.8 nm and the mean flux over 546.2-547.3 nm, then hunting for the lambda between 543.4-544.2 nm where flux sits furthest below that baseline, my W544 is 543.494 nm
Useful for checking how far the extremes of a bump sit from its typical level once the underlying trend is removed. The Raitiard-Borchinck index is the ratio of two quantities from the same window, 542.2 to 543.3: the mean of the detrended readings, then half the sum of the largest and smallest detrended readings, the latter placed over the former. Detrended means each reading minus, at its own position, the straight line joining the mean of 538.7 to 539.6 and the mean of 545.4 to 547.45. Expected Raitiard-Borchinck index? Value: 0.8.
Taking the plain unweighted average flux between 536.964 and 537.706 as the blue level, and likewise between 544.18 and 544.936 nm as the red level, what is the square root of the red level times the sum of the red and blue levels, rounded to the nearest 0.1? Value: 6.1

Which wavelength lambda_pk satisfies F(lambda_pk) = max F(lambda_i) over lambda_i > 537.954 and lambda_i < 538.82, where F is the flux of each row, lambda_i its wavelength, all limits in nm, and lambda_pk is 538.635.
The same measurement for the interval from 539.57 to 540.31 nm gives 539.629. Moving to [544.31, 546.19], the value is 545.877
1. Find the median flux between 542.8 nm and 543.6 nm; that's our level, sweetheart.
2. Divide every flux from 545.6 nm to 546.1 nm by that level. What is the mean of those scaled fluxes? 1.14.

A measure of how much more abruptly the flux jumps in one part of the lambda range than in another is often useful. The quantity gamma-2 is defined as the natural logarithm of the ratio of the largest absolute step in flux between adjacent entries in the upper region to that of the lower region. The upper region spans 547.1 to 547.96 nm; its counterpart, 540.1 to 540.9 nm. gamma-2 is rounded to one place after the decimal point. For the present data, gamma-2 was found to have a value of 0.2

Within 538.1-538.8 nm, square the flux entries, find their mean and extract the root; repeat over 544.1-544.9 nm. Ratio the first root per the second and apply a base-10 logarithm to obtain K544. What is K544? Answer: 0.070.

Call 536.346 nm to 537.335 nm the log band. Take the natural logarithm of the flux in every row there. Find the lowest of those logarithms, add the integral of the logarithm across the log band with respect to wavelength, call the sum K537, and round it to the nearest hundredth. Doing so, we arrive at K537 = 2.98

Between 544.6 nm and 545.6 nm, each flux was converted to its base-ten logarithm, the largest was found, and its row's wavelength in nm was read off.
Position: 545.500 nm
